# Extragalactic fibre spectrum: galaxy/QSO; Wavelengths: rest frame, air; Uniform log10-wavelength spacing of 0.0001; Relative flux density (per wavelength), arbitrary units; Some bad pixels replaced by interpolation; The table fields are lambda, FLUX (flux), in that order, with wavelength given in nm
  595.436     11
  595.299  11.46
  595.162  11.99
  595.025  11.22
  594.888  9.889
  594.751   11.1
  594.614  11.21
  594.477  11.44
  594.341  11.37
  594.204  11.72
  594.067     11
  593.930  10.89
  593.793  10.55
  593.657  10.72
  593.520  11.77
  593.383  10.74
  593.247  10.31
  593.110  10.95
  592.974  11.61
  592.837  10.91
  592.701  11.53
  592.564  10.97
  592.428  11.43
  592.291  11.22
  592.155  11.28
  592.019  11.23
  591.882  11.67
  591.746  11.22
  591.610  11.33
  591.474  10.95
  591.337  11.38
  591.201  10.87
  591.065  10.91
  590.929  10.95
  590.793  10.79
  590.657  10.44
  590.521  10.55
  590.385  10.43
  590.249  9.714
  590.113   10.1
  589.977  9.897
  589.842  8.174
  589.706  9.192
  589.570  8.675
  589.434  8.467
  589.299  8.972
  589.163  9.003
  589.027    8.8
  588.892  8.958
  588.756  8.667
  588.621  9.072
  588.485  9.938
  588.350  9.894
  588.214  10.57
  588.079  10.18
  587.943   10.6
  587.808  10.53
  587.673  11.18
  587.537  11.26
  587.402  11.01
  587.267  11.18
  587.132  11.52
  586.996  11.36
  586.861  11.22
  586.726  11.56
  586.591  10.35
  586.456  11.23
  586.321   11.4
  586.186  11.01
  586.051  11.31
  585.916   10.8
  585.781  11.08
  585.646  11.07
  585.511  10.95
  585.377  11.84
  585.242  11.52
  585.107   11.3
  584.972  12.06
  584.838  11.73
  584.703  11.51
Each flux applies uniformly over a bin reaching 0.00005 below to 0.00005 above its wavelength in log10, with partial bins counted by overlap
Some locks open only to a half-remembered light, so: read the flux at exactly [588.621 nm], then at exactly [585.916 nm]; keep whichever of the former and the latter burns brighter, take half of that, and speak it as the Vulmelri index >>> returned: 5.40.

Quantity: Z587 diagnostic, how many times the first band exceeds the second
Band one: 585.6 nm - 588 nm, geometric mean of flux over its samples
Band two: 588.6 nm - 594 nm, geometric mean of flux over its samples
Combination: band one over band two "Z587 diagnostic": 1.07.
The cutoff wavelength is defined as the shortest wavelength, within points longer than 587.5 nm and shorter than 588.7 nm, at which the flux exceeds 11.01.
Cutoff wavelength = 587.537 nm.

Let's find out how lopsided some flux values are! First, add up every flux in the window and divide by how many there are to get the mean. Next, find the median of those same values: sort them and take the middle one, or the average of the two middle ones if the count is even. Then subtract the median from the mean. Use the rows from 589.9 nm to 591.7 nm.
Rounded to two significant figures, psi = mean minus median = -0.15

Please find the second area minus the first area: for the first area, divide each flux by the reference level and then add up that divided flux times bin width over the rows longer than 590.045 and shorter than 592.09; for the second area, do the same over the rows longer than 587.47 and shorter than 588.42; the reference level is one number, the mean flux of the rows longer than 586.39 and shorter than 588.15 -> -1.1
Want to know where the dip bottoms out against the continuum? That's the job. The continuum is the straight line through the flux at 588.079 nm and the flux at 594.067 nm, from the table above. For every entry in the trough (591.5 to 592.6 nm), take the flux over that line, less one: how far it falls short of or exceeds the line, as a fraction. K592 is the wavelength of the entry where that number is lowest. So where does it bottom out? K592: 592.564 nm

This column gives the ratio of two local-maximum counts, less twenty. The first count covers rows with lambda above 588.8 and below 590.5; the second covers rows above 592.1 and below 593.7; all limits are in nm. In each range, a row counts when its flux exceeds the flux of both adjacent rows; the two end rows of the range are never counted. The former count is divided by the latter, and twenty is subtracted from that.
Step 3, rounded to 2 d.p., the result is -19.25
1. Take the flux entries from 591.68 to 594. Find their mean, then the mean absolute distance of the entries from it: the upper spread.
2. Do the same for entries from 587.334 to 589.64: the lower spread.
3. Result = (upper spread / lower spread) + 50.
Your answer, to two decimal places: 50.39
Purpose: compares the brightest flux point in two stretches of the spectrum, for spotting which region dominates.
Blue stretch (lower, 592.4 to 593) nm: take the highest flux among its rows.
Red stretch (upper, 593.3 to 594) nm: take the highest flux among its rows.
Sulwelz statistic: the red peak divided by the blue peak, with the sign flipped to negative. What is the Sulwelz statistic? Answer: -1.01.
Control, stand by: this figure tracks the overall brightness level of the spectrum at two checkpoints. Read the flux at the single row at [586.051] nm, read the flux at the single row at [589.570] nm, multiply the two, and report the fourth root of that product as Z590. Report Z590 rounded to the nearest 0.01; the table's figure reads 3.15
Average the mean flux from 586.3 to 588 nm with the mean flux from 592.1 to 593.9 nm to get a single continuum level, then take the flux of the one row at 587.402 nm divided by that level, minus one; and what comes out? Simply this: -0.01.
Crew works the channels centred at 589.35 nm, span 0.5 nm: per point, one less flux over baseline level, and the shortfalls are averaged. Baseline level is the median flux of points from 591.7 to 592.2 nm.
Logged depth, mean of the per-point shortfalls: 0.220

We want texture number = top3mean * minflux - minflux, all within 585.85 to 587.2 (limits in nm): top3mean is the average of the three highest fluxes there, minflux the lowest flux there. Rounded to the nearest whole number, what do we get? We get 109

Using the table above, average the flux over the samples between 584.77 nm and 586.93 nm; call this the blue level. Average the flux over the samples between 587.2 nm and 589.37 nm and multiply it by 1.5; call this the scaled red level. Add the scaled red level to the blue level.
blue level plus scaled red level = 26.3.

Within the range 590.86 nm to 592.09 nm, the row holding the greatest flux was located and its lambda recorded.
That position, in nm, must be 591.882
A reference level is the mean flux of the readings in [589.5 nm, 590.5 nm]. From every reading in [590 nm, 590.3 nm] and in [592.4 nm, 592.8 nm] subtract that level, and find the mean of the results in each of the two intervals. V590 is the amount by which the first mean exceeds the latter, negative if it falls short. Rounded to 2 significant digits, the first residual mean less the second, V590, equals -1.4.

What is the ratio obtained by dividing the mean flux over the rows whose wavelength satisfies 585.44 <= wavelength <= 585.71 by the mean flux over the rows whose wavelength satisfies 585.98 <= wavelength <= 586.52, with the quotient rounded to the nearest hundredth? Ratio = 0.98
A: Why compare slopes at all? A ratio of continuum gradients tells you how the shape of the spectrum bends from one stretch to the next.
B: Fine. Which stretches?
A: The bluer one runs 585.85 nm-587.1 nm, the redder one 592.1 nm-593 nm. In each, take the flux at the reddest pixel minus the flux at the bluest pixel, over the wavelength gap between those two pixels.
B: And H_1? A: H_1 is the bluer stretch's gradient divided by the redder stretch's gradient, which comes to 1.3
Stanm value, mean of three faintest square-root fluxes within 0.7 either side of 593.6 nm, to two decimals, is 3.24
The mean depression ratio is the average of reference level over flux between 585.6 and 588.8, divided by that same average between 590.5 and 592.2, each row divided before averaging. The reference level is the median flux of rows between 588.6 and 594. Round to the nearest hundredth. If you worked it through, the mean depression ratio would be 1.03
